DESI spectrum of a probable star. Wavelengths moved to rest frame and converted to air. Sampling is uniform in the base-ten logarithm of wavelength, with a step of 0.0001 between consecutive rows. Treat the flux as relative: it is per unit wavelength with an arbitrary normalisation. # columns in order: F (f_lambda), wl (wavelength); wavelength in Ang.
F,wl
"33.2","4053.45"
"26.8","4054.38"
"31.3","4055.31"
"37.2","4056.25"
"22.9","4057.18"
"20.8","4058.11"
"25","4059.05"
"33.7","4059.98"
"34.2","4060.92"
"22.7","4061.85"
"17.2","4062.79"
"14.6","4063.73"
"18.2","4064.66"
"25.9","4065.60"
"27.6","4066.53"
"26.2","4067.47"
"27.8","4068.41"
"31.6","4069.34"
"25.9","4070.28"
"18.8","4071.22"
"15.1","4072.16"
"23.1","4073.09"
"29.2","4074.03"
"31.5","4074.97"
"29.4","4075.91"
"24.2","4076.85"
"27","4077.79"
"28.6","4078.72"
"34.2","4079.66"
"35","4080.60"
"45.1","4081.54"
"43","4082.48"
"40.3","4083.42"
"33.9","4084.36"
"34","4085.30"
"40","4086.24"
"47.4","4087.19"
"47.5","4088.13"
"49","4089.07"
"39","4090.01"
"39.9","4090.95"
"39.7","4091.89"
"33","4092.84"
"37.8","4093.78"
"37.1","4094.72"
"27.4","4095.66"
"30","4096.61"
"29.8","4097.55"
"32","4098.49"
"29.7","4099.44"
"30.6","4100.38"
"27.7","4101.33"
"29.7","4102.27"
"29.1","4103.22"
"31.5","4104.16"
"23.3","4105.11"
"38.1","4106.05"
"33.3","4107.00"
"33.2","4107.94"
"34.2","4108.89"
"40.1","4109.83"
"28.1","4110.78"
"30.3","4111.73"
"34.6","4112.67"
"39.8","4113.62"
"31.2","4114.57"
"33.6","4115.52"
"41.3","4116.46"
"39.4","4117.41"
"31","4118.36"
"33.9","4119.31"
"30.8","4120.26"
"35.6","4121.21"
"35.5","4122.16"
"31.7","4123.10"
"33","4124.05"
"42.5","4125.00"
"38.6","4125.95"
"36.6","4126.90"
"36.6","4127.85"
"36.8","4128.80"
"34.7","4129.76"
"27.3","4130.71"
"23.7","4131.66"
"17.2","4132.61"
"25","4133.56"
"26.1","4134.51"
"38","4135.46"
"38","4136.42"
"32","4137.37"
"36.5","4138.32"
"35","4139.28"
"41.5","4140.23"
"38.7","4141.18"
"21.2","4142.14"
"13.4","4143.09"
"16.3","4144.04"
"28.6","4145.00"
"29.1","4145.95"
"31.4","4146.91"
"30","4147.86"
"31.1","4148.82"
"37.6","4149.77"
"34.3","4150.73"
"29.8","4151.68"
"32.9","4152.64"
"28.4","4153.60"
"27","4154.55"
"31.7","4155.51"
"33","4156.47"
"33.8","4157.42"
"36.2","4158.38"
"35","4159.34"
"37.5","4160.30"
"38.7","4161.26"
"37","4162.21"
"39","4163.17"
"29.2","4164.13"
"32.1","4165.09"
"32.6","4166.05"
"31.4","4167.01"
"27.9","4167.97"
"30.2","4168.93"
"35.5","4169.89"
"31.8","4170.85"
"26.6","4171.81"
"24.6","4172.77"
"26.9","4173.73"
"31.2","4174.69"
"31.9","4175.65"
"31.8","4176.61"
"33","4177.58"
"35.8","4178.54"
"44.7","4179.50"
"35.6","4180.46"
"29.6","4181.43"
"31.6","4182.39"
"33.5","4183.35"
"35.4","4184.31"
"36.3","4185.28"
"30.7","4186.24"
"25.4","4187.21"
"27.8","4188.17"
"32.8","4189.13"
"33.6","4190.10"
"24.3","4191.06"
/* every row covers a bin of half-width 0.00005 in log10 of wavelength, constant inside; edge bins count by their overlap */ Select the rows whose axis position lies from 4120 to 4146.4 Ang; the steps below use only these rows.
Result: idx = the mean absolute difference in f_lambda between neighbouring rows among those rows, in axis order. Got 4.8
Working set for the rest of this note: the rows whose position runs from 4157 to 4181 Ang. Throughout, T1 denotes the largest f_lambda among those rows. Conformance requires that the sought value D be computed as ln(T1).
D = 3.80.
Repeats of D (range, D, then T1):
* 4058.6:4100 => 3.89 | 49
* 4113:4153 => 3.75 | 42.5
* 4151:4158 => 3.52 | 33.8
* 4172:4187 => 3.80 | 44.7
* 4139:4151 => 3.73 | 41.5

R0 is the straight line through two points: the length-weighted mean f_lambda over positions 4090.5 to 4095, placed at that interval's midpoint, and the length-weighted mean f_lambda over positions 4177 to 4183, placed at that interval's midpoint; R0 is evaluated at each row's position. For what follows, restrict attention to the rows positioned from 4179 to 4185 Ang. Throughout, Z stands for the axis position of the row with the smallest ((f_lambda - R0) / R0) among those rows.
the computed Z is 4181.43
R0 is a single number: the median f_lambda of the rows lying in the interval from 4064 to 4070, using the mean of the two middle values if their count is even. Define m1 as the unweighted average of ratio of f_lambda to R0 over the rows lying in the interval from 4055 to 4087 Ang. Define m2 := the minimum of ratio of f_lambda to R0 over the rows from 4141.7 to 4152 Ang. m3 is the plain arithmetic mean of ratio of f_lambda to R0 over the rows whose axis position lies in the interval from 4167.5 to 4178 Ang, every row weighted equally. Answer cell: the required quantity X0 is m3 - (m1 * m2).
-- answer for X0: 0.59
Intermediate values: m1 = 1.07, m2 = 0.50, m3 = 1.12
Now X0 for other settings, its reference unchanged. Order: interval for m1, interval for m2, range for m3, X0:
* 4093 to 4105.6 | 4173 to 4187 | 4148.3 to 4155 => 0.04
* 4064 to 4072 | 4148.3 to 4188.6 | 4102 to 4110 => 0.35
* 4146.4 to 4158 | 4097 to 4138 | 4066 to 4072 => 0.22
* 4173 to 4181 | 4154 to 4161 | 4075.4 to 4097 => 0.10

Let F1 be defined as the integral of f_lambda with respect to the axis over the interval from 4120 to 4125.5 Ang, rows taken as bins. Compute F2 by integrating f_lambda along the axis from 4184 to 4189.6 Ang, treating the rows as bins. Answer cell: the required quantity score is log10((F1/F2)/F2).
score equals -2.20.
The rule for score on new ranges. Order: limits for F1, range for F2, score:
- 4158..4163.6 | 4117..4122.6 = -2.25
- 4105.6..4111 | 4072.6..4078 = -2.07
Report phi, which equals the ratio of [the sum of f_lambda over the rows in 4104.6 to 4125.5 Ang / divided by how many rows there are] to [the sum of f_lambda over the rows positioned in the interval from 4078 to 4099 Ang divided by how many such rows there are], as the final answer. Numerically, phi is 0.92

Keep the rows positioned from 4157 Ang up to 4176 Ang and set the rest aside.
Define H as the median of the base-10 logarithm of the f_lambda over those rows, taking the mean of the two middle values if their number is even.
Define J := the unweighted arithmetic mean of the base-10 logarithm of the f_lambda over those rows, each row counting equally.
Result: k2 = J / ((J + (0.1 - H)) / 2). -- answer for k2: 29.4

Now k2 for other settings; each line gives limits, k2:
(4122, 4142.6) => 49.3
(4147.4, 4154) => 27.1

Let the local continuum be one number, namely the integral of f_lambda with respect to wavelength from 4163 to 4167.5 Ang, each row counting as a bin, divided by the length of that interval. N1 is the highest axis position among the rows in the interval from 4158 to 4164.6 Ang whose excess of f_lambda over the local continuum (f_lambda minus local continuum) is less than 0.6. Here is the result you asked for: 4164.13 Ang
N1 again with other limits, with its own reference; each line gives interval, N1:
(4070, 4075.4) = 4074.97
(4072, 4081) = 4078.72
